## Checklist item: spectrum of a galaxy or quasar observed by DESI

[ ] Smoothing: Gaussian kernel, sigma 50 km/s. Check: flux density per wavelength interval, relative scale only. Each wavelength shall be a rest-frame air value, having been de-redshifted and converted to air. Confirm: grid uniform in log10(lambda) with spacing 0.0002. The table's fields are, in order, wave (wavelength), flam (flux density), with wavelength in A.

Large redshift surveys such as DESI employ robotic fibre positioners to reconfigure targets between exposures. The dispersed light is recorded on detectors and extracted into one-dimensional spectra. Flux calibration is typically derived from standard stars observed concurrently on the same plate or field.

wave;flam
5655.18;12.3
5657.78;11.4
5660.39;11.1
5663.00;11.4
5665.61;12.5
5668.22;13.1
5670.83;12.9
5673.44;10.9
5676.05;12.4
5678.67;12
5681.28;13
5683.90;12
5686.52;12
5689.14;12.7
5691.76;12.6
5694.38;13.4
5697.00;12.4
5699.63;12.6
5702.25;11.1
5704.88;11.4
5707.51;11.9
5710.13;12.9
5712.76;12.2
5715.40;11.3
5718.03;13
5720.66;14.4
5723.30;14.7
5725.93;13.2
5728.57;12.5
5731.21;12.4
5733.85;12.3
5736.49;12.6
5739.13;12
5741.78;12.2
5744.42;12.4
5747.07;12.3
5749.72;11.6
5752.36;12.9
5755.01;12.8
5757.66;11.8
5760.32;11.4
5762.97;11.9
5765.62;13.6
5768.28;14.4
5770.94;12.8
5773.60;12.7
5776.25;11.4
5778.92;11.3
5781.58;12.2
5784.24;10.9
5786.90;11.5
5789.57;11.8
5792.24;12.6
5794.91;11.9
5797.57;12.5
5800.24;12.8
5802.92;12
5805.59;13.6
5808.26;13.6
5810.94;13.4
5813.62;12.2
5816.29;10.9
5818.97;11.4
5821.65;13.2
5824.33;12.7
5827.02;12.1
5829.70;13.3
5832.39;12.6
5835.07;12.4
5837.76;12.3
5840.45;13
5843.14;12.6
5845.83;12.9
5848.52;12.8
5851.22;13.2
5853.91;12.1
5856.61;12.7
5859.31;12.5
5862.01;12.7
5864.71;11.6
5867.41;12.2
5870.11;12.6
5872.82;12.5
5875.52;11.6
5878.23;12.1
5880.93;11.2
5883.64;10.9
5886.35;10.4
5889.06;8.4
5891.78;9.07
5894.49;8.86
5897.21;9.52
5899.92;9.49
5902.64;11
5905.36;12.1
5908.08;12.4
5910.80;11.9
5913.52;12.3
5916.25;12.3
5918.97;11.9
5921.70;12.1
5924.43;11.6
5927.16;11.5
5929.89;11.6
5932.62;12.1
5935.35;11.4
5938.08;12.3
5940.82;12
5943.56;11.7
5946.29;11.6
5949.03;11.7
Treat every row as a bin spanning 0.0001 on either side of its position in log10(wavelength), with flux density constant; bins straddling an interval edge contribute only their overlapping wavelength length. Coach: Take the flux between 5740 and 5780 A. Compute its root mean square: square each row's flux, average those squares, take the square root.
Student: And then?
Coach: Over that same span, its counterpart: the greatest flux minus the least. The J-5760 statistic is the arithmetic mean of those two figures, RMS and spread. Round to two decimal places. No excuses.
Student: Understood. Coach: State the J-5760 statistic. 7.75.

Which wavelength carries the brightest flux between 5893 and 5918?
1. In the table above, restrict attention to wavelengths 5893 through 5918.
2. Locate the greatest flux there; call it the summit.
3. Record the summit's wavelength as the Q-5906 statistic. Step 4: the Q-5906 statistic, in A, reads 5908.08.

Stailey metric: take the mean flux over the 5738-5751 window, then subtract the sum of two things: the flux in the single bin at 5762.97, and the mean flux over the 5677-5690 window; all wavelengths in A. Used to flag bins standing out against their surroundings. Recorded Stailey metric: -12.1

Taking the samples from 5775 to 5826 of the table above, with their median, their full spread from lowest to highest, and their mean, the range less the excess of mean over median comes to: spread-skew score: 2.7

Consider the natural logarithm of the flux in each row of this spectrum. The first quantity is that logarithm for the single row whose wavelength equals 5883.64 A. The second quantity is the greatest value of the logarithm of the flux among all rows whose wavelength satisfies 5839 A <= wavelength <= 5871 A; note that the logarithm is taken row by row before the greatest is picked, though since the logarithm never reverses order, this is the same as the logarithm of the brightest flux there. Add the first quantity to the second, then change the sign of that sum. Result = -4.97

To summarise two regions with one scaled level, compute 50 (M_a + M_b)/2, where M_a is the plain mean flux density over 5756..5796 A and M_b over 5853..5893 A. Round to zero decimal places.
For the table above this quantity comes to 591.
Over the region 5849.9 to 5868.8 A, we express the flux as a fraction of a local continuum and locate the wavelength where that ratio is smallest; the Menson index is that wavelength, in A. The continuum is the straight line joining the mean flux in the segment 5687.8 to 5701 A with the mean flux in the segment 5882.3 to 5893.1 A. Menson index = 5864.71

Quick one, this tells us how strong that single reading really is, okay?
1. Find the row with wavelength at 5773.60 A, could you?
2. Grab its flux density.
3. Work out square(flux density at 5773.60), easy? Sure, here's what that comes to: 161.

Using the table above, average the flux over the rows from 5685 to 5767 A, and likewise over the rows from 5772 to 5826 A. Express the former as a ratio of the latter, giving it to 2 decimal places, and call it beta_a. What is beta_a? 1.02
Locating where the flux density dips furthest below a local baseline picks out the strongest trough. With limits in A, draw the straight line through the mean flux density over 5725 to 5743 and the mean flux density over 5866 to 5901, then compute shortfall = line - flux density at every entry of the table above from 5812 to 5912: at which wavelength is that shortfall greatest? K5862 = 5889.06 A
